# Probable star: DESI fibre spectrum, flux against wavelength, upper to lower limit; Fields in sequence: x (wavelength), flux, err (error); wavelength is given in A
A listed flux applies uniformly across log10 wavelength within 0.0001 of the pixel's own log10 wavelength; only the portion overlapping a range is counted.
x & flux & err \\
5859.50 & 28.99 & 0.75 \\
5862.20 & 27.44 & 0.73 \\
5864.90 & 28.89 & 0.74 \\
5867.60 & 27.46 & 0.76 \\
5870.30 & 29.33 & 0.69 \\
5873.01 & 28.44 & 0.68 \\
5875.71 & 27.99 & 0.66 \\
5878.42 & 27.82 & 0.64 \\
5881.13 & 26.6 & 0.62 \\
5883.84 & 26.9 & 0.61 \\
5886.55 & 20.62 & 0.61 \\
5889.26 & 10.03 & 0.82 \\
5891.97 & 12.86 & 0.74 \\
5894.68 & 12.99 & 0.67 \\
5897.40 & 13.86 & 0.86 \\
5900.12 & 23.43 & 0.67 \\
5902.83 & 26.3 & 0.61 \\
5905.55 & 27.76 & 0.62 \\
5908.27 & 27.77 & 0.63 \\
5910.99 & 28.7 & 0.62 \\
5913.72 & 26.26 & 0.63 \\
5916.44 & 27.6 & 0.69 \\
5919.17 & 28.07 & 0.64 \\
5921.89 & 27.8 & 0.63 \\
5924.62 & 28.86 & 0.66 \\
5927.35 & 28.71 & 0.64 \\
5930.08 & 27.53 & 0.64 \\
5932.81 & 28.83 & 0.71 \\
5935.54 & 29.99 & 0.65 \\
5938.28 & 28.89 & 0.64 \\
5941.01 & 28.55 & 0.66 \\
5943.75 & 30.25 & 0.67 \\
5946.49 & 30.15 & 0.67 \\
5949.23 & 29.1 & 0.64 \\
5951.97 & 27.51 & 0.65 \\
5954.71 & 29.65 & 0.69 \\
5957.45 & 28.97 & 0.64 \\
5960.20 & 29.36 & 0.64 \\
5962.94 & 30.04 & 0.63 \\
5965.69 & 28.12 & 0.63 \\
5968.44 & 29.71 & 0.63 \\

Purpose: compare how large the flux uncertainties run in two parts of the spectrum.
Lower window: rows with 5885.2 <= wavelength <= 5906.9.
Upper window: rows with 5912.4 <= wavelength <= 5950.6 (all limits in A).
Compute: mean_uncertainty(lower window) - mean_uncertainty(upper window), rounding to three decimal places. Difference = 0.045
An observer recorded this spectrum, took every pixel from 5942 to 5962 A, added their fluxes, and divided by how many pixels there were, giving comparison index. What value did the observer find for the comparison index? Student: 29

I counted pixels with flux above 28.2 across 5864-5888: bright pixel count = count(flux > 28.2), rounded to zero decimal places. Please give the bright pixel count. 3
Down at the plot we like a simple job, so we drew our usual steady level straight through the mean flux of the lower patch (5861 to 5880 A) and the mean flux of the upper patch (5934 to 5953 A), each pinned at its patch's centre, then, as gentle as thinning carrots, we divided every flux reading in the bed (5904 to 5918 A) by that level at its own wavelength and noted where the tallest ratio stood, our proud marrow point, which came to 5910.99 A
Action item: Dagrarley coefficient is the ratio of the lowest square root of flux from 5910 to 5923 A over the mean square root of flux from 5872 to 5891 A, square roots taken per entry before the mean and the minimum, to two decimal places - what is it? 1.06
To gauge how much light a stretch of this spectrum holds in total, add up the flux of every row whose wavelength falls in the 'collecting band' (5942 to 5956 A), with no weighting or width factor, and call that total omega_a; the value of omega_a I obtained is 147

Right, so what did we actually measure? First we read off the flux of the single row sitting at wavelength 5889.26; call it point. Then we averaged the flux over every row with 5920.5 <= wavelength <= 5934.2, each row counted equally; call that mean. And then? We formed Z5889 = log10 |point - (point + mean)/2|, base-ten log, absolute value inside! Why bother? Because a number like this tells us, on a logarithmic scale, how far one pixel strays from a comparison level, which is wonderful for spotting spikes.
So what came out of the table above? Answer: 1.0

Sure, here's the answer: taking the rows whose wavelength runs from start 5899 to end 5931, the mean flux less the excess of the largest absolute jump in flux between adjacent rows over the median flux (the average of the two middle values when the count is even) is 52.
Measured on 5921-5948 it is 56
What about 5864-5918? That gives 41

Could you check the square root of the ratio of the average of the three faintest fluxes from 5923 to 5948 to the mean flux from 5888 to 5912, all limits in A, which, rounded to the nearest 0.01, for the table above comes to 1.18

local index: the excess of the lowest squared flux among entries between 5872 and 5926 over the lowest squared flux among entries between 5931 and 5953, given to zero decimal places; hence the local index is -656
